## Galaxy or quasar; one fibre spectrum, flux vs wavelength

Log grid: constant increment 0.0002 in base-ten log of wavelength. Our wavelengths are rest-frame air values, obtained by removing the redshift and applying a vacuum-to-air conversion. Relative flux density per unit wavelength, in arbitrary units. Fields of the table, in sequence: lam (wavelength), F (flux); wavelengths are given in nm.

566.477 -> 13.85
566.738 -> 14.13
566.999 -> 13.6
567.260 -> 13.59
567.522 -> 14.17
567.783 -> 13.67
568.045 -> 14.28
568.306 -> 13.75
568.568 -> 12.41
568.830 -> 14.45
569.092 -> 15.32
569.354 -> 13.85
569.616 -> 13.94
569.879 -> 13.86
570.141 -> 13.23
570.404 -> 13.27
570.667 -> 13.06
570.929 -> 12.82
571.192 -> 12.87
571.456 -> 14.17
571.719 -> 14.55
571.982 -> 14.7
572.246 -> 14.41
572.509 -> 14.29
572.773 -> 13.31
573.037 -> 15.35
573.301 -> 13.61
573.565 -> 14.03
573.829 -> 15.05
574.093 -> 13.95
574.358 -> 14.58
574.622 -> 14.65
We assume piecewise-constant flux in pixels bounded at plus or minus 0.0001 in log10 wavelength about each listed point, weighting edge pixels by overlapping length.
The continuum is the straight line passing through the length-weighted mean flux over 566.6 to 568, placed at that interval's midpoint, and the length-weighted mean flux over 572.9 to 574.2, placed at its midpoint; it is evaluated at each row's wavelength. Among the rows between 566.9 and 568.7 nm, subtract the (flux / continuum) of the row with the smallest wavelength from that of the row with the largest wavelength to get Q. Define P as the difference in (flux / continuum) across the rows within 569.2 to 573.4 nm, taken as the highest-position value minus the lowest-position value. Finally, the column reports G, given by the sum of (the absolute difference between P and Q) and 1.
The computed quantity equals 1.054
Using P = -0.04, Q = -0.095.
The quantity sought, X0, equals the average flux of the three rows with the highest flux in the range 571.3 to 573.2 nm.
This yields 14.9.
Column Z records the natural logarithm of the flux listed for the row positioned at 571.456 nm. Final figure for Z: 2.65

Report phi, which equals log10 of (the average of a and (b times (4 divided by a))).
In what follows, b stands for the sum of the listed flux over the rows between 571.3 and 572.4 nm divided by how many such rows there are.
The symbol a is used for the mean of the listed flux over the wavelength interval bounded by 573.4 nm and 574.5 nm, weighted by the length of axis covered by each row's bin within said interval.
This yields 0.964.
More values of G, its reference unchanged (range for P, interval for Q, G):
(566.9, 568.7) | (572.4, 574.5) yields 1.104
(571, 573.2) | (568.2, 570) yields 1.164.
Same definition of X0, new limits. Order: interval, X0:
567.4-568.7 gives 14.1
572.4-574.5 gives 15.0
